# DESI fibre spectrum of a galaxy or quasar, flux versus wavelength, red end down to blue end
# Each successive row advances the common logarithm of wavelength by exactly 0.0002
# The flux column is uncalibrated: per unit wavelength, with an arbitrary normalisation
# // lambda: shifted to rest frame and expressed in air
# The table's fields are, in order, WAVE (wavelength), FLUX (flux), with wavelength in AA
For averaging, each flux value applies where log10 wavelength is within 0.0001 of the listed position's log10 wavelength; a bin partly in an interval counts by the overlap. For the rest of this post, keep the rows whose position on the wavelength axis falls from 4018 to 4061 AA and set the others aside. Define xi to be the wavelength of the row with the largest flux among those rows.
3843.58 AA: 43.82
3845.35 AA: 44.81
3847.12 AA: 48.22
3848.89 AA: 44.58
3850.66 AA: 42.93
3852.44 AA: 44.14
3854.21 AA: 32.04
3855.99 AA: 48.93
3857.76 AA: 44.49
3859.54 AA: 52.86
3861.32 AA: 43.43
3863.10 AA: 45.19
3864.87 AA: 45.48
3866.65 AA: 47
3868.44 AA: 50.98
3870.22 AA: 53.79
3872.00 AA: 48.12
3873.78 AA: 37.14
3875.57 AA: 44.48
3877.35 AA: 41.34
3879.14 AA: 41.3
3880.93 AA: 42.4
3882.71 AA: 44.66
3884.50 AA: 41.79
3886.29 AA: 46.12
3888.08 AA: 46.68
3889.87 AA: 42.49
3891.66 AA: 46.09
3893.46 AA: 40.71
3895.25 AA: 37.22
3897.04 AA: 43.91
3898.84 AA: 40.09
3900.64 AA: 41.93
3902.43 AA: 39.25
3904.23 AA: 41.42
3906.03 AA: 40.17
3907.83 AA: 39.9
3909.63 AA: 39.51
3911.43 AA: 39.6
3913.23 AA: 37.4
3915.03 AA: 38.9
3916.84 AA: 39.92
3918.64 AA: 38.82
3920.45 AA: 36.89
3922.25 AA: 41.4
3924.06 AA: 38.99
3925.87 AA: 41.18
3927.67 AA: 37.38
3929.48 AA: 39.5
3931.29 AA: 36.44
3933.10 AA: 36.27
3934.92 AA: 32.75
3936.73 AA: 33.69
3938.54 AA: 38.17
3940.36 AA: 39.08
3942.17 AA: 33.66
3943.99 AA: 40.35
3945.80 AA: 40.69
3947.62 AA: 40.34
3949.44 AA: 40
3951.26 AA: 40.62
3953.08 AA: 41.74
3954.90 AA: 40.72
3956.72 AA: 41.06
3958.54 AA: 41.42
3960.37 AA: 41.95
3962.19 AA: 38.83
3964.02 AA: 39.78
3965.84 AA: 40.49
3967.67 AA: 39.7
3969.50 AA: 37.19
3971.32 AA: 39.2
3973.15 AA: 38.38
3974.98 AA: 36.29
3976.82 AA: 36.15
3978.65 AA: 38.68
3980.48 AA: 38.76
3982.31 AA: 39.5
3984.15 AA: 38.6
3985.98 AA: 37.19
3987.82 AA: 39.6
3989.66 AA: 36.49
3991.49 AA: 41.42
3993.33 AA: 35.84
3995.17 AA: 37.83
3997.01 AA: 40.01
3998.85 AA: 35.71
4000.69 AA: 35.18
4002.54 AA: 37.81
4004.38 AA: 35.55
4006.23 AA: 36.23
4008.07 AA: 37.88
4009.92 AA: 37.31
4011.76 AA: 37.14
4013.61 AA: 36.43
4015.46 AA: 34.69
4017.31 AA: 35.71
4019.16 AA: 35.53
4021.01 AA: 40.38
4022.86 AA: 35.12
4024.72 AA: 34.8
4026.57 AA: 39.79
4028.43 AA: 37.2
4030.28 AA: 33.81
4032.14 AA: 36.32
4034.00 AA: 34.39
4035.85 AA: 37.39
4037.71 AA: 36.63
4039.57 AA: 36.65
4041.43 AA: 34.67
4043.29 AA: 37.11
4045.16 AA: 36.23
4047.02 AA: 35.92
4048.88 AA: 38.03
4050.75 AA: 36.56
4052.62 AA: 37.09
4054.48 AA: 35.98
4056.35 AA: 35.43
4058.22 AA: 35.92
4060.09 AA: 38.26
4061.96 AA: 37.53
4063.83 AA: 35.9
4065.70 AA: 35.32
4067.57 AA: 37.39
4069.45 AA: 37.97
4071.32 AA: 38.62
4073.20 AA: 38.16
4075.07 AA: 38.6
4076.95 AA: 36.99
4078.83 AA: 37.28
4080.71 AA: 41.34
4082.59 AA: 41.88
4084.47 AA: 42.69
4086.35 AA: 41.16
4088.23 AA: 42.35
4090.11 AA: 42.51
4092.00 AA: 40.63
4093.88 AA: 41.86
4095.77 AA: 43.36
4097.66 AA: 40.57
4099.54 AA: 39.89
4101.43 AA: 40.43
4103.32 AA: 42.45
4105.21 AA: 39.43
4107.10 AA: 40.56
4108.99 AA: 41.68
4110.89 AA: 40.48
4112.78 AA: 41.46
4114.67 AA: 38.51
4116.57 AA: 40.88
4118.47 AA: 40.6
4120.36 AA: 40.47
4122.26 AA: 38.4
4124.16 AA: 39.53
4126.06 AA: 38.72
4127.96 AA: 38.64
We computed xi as 4021.01 AA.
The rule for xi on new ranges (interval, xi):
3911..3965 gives 3960.37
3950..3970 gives 3960.37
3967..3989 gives 3967.67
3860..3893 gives 3870.22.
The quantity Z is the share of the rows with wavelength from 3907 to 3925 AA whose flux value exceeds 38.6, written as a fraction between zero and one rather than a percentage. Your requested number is 0.80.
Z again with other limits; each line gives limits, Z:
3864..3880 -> 0.89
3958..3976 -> 0.70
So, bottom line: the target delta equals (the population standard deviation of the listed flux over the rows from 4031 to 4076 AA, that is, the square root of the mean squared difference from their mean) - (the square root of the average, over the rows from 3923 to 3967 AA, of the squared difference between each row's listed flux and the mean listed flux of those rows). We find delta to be -1.4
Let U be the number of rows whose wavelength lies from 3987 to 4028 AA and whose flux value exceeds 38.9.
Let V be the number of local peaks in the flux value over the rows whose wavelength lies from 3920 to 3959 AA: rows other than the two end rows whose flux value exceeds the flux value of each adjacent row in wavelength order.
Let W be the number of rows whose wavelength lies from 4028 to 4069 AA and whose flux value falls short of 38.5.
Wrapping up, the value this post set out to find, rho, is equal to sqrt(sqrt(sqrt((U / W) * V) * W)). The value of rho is 2.3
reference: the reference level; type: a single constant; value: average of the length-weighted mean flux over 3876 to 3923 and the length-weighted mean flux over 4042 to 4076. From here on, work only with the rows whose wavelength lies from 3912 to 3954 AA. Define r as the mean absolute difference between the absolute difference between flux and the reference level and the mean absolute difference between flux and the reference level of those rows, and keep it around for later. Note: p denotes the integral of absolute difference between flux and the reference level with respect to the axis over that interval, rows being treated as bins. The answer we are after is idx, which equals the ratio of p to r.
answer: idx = 64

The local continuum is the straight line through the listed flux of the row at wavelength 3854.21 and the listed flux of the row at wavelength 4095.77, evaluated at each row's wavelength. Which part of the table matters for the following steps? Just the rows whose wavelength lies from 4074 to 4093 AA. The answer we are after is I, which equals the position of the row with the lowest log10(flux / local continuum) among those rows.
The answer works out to 4076.95 AA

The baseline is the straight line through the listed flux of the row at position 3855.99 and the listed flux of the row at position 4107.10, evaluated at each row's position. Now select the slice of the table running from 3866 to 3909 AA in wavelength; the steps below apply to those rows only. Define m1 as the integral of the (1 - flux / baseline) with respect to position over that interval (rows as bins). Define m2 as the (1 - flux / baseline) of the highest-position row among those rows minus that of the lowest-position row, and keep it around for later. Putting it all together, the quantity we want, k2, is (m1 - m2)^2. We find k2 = 16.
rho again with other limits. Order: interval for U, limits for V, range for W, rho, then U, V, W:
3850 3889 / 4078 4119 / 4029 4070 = 2.7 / 20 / 7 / 22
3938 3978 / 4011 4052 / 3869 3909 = 2.0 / 15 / 8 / 2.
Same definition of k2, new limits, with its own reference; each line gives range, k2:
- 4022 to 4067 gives 45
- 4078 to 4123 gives 0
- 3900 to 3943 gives 57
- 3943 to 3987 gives 32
